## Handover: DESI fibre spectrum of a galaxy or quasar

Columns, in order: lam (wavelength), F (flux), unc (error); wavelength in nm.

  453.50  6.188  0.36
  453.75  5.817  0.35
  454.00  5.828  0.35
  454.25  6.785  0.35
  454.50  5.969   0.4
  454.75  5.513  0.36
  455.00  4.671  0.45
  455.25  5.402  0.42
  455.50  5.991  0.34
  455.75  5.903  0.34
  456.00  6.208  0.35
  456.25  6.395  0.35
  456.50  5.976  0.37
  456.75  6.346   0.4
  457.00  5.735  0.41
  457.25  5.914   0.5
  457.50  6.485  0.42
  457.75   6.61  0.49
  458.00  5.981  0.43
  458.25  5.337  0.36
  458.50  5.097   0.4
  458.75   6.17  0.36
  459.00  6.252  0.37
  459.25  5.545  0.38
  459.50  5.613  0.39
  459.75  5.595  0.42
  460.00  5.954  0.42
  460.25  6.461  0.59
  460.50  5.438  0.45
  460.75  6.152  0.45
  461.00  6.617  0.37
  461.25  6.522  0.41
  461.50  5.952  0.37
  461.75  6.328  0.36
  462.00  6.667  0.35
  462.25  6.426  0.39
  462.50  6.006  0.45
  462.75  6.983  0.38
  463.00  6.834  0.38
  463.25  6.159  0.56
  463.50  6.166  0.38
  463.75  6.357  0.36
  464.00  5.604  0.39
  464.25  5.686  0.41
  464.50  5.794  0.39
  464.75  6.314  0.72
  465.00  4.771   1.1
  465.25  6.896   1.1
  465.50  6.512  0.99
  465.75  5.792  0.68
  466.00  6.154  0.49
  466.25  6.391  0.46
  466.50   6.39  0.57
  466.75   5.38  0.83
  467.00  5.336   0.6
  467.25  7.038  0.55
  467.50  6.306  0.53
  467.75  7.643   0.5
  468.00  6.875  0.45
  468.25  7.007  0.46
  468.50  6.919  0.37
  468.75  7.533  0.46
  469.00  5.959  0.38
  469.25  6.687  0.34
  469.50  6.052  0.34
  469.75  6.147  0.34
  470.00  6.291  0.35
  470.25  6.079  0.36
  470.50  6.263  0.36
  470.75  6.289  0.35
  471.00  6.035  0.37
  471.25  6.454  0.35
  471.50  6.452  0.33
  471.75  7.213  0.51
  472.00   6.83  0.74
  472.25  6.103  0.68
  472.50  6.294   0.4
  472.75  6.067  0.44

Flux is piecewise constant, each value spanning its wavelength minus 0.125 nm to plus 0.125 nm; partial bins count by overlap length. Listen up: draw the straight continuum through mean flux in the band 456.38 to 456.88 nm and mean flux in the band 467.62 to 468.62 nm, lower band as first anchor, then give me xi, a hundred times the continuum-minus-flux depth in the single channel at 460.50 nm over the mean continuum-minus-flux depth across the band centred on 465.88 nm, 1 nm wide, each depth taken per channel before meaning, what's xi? 146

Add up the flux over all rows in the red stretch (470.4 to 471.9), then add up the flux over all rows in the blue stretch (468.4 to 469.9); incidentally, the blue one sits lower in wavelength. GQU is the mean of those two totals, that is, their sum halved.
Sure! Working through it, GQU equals 39.0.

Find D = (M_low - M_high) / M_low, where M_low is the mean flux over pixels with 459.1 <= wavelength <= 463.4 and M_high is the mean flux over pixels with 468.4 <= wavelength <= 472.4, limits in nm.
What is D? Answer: -0.04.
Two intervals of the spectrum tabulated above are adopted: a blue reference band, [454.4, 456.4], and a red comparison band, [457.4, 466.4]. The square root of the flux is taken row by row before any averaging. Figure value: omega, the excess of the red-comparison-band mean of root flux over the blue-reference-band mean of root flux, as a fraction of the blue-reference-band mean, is 0.030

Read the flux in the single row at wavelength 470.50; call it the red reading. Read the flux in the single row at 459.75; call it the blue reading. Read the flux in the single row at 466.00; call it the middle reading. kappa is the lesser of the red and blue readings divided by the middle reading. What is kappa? 0.91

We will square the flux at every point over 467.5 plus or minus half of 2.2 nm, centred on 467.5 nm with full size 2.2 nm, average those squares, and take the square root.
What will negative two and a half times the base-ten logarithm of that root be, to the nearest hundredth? -2.05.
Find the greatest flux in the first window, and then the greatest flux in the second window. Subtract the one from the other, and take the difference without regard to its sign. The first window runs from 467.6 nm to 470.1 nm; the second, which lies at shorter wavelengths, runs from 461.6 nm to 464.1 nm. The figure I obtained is 0.7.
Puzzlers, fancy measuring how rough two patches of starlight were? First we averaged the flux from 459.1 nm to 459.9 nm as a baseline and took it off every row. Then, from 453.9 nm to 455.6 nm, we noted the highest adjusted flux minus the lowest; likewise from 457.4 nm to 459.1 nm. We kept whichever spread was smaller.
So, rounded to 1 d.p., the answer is 1.5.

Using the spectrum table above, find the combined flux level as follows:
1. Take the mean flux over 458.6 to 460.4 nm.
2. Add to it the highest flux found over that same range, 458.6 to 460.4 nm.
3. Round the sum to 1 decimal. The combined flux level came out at 12.4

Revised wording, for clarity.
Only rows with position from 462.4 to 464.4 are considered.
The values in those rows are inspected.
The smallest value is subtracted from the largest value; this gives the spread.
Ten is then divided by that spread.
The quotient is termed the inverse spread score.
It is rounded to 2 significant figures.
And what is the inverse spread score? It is 7.3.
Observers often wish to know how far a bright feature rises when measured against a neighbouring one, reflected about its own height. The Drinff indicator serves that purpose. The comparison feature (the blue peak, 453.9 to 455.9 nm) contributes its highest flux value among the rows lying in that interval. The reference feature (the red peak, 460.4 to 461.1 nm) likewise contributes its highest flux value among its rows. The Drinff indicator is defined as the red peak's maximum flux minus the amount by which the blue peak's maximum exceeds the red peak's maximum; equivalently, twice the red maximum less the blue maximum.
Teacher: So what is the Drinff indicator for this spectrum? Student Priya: 6.4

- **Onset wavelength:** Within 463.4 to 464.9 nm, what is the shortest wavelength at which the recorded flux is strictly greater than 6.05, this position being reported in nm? 463.50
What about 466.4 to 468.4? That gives 466.50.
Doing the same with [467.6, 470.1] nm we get 467.75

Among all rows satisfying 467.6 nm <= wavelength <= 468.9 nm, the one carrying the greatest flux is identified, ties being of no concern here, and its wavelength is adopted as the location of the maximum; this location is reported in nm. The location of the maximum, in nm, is 467.75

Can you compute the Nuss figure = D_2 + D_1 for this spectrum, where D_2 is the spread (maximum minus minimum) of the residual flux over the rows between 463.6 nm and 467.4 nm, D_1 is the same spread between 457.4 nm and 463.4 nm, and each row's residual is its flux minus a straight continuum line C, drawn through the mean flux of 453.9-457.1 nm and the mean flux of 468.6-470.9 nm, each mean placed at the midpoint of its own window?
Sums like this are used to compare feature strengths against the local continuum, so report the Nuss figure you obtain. 3.9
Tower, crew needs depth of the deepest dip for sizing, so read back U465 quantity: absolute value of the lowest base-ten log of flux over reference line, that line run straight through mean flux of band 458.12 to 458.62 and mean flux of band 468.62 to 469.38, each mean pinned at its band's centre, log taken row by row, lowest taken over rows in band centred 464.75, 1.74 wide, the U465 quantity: 0.111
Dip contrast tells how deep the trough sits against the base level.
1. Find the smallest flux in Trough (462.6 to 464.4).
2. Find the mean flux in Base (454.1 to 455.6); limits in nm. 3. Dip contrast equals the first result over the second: 0.98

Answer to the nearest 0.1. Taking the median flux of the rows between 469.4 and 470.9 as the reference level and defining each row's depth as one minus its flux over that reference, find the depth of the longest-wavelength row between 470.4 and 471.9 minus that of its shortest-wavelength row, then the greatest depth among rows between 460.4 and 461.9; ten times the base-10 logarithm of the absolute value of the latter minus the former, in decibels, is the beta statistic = -5.6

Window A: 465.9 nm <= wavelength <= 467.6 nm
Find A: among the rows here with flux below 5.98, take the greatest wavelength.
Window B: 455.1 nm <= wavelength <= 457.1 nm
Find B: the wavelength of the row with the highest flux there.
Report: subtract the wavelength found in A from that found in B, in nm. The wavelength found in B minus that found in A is -10.75 nm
